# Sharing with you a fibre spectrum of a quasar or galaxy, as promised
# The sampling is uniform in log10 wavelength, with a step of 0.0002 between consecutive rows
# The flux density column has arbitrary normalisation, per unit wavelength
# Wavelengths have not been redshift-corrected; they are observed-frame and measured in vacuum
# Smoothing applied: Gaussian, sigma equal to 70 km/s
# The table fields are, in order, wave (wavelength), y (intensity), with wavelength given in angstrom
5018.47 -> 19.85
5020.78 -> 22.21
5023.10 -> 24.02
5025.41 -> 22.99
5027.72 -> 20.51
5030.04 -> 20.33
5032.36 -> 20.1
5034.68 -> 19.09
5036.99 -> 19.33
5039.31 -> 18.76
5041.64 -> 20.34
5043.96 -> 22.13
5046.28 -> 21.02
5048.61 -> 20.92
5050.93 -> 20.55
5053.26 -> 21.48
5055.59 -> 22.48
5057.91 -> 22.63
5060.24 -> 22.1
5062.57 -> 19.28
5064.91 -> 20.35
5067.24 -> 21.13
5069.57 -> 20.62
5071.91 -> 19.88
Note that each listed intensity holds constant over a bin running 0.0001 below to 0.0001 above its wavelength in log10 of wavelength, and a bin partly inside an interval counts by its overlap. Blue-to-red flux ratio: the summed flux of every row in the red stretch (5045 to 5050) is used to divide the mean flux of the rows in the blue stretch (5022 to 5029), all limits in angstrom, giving 0.54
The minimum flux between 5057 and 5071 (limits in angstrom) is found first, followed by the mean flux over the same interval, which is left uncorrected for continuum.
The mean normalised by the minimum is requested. 1.09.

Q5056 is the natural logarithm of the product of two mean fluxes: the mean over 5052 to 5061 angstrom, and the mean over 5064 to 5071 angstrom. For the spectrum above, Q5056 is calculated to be 6.13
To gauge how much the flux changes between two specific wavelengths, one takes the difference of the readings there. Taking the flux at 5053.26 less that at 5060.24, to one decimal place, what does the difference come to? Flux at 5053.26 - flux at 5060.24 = -0.6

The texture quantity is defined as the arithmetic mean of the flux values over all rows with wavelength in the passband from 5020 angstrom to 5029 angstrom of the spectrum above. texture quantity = 22.4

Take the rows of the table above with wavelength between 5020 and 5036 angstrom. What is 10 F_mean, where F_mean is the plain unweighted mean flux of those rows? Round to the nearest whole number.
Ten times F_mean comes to 213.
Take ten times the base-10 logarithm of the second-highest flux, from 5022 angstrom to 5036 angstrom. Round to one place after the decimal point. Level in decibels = 13.6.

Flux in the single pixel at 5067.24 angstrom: 21.13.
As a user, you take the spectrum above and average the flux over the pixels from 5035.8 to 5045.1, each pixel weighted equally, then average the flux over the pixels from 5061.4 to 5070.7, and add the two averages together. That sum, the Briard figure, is 40.5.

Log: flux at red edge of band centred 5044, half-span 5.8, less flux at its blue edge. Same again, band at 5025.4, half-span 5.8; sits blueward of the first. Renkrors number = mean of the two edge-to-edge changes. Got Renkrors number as 0.14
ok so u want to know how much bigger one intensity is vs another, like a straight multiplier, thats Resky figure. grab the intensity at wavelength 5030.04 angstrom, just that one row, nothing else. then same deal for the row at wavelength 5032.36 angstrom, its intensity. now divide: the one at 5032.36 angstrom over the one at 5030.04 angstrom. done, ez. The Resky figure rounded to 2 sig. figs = 0.99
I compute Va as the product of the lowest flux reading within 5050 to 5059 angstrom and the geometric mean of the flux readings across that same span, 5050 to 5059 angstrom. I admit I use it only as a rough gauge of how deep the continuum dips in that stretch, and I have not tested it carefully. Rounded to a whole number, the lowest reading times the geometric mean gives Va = 447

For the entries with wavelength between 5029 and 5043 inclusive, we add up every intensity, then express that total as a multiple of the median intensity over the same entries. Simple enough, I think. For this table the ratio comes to 5.98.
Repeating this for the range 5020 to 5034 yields 6.09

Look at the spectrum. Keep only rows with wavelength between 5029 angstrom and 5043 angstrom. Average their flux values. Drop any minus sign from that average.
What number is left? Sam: 19.7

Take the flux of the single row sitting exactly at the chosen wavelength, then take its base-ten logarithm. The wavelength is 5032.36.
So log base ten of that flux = 1.30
